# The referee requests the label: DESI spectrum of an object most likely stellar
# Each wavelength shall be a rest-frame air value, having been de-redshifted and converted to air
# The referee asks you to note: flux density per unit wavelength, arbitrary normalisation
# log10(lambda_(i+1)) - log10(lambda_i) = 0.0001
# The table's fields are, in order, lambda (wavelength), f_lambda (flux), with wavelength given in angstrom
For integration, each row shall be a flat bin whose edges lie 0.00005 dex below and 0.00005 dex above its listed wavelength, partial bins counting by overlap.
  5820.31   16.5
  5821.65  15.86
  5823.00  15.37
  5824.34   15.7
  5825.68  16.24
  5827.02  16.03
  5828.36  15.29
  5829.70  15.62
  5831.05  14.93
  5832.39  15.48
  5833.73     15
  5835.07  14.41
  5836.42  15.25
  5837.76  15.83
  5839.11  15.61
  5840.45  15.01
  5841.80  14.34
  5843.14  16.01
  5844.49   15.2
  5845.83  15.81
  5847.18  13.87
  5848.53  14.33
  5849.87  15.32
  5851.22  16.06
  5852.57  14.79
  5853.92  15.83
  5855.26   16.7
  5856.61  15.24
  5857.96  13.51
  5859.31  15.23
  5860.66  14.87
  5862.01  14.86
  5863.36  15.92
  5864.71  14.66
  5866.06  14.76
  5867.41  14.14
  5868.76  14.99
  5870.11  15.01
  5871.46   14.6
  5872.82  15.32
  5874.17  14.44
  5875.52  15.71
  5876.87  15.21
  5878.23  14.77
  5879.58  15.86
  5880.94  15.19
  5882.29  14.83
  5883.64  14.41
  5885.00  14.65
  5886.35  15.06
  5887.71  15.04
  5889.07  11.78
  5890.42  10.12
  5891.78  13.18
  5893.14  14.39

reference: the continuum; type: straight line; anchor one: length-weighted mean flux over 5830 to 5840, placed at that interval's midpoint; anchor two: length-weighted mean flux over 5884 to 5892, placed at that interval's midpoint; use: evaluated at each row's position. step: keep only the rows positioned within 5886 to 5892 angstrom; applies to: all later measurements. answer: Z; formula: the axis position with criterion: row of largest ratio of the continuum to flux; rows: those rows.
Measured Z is 5890.42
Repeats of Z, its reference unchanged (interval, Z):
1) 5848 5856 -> 5848.53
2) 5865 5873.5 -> 5867.41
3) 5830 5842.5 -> 5835.07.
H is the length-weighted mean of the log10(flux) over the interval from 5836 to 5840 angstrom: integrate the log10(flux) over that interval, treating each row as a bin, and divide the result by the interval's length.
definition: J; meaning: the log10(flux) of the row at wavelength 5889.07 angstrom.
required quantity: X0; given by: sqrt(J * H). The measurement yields 1.13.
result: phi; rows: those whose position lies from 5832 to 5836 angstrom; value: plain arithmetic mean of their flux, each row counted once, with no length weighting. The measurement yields 14.96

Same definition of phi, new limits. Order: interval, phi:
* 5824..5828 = 15.99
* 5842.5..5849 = 15.04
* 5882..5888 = 14.80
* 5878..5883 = 15.16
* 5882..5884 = 14.62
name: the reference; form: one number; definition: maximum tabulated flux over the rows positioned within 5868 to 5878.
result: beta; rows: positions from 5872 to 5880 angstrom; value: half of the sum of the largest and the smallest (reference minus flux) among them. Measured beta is 0.6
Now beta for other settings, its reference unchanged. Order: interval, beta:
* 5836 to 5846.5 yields 0.5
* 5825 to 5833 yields 0.1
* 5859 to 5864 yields 0.3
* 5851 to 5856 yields 0.0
